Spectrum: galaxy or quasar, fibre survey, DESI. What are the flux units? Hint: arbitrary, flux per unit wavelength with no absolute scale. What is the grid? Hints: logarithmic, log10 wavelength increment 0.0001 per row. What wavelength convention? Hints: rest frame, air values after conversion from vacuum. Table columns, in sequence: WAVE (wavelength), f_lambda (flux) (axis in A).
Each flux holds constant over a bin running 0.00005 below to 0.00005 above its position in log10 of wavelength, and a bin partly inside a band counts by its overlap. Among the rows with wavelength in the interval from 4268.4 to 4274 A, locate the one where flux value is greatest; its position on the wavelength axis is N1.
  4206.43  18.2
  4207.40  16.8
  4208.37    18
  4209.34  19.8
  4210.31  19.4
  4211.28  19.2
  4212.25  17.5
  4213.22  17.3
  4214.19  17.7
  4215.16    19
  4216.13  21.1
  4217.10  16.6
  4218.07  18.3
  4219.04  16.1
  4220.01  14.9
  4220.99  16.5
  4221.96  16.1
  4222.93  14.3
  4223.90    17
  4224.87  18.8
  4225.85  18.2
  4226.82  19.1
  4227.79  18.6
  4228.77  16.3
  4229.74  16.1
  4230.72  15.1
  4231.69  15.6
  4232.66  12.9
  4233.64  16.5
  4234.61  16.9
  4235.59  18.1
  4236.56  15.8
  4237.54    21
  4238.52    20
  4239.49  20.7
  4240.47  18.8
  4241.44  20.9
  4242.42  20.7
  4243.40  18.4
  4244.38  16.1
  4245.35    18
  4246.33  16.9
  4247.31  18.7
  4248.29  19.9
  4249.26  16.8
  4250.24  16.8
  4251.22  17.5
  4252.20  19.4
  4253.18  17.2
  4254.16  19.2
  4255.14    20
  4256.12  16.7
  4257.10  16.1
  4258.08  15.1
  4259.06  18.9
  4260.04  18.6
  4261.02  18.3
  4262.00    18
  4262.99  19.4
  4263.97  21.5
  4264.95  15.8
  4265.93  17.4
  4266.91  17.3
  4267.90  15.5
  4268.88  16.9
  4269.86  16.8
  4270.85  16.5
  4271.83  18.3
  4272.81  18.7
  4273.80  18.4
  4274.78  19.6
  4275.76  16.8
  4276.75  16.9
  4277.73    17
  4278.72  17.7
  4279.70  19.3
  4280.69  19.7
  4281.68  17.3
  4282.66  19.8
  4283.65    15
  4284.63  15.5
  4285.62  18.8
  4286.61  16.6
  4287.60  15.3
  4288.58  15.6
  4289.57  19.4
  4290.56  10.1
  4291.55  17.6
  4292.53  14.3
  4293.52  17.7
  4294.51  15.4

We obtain 4272.81 A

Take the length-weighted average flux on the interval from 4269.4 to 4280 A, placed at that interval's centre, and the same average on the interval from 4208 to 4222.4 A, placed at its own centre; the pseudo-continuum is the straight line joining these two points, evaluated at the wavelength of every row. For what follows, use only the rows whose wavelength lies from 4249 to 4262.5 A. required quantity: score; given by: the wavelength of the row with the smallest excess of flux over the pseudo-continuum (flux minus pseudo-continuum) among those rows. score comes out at 4258.08 A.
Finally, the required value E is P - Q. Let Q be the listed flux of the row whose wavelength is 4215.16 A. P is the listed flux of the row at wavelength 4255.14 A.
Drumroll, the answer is 1.0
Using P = 20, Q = 19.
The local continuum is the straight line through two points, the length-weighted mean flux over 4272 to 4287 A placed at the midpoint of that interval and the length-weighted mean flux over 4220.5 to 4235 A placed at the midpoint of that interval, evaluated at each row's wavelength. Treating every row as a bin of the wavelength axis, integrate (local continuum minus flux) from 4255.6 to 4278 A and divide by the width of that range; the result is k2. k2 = -0.1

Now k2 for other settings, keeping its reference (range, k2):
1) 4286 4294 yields 2.2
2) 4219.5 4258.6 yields -0.7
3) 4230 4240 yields -0.5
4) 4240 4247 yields -1.6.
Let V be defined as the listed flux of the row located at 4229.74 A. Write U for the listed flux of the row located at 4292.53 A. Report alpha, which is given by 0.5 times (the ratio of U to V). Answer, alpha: 0.44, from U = 14.3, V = 16.1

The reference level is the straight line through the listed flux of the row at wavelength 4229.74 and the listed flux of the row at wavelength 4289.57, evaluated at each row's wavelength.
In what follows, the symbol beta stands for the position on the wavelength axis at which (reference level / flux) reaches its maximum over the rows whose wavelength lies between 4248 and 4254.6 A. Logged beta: 4250.24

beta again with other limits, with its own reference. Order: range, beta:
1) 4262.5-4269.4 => 4267.90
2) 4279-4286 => 4283.65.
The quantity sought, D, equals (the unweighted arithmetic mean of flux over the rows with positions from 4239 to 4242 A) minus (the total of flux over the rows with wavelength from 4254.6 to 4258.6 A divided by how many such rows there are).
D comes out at 3.2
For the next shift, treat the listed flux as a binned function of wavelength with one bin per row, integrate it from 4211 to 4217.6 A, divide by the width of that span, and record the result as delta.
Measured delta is 18.3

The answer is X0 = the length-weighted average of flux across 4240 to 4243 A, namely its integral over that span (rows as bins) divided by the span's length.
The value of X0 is 20.1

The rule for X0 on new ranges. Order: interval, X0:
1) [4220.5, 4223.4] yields 15.6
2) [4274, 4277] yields 17.9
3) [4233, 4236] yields 16.9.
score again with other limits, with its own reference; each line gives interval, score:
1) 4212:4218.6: 4217.10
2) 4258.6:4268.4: 4267.90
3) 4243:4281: 4258.08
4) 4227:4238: 4232.66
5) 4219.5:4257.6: 4232.66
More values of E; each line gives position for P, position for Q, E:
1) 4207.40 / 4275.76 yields 0.0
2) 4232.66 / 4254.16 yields -6.3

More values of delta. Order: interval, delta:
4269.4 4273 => 17.5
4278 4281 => 18.7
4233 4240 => 18.3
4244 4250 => 17.7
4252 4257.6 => 18.0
